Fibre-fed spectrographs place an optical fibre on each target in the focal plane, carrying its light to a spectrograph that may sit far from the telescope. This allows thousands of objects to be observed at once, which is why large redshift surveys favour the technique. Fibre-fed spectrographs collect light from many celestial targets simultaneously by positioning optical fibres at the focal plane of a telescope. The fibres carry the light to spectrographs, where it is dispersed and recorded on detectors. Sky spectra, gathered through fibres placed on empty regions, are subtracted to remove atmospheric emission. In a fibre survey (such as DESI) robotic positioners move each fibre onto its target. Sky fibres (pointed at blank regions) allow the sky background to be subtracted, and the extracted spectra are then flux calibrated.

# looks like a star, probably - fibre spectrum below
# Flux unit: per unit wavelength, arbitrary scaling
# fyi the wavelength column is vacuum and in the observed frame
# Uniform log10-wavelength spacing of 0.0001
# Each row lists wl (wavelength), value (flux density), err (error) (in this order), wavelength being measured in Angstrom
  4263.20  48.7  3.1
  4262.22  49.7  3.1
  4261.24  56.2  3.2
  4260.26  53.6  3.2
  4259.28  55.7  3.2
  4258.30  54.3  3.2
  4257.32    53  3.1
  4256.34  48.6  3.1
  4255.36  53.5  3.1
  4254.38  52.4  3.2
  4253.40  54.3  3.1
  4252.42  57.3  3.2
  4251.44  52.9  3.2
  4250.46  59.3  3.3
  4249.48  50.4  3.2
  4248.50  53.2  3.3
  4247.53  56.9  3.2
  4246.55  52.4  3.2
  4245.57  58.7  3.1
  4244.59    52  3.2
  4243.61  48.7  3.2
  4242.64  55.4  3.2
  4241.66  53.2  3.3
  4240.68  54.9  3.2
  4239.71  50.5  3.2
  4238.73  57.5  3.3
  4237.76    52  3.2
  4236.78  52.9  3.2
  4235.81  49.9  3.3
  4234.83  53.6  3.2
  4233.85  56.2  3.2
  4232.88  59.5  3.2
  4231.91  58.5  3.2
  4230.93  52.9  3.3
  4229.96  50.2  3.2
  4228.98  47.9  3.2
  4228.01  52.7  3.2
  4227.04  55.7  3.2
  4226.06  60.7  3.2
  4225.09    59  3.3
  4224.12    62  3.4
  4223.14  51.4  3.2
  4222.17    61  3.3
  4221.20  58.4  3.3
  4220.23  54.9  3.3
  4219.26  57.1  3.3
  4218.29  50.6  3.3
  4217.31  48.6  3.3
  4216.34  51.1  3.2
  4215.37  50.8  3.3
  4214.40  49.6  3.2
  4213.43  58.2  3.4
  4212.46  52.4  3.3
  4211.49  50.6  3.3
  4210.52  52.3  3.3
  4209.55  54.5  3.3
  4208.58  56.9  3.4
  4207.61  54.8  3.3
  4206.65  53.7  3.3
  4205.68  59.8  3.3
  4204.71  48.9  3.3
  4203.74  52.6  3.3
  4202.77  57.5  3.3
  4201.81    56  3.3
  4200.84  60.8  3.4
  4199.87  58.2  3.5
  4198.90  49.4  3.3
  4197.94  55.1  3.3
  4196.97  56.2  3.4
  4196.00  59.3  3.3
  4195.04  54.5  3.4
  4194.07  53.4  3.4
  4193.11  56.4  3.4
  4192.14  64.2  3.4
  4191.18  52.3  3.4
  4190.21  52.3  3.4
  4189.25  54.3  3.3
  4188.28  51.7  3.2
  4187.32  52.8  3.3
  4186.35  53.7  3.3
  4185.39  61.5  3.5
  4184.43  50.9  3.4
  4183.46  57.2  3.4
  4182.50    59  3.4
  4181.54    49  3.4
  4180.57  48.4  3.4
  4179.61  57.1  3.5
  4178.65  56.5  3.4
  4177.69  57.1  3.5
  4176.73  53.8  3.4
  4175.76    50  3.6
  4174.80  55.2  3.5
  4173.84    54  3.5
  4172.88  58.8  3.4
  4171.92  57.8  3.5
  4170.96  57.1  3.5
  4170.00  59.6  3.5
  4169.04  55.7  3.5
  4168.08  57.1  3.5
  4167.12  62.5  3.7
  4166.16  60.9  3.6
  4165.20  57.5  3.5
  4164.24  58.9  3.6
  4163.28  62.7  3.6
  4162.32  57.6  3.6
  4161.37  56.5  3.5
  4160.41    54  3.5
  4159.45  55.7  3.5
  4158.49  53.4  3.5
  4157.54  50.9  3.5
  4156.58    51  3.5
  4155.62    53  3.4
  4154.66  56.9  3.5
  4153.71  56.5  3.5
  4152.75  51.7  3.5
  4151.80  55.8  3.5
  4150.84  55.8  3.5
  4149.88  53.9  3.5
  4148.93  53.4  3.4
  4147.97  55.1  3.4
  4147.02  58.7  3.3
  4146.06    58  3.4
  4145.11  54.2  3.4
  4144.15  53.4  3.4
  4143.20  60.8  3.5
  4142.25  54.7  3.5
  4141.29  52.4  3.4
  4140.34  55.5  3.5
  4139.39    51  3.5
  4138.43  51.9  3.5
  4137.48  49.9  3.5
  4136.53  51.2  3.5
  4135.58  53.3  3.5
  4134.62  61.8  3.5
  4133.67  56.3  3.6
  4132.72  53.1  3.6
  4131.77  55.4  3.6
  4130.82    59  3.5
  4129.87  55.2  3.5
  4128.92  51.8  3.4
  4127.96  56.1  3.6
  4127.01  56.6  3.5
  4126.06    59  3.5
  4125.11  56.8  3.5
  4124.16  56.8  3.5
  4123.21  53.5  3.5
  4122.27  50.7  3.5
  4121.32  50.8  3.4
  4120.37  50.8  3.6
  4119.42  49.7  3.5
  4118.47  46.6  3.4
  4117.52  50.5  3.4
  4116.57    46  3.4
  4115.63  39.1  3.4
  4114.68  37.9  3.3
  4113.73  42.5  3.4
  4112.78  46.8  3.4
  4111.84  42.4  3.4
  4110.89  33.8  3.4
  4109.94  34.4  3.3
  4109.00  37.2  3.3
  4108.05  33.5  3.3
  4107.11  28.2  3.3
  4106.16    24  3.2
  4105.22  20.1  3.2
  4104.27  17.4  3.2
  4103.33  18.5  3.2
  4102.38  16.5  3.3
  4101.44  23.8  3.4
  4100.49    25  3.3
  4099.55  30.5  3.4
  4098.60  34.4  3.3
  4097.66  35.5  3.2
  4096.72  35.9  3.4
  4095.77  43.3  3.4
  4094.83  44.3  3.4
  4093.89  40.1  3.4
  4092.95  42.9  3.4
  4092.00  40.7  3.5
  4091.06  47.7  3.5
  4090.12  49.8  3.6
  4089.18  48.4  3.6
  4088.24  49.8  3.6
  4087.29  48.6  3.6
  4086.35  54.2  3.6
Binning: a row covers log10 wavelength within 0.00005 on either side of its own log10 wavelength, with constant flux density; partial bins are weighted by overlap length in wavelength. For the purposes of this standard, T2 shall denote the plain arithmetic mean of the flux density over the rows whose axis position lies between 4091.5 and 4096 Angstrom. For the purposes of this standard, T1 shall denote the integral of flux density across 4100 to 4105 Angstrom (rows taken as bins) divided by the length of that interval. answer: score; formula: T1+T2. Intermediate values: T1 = 20.3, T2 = 42.3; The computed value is 63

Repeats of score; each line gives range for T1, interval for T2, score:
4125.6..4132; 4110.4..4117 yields 97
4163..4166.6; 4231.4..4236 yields 115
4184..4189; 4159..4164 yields 111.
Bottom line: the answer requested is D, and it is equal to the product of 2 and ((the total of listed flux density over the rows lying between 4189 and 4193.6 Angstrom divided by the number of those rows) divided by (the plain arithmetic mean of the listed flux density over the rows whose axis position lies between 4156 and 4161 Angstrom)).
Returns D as 2.11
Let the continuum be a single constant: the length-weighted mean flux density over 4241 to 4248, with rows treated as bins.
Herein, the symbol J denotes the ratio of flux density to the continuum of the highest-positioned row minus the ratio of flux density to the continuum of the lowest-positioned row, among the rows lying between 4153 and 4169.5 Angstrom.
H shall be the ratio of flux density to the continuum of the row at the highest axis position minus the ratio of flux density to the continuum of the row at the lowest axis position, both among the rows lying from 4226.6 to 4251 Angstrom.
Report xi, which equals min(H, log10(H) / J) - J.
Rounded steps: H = 0.07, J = -0.015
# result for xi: 0.08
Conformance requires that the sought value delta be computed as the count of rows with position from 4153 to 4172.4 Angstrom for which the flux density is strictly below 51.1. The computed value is 2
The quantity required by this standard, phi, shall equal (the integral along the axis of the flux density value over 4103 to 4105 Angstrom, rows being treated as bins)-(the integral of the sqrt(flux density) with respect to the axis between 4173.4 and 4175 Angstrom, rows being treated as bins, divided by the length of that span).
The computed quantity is 29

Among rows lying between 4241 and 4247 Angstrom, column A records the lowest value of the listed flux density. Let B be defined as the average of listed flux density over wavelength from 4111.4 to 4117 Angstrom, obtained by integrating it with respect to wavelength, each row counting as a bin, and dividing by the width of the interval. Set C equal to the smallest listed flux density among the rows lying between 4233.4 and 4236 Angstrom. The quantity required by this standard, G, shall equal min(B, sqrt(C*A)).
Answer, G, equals 42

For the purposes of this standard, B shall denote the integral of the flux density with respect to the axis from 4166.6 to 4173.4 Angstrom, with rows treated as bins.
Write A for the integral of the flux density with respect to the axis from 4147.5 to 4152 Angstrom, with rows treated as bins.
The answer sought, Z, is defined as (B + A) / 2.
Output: 321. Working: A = 246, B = 397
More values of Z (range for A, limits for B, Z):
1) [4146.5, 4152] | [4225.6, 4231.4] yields 307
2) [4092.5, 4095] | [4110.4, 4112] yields 83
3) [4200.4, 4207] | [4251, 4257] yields 343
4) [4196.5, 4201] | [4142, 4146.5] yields 252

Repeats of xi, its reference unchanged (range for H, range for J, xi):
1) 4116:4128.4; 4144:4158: 0.23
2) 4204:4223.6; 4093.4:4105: 0.47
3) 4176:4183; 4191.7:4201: 0.16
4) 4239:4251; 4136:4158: 0.17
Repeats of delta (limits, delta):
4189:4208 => 2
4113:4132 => 10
